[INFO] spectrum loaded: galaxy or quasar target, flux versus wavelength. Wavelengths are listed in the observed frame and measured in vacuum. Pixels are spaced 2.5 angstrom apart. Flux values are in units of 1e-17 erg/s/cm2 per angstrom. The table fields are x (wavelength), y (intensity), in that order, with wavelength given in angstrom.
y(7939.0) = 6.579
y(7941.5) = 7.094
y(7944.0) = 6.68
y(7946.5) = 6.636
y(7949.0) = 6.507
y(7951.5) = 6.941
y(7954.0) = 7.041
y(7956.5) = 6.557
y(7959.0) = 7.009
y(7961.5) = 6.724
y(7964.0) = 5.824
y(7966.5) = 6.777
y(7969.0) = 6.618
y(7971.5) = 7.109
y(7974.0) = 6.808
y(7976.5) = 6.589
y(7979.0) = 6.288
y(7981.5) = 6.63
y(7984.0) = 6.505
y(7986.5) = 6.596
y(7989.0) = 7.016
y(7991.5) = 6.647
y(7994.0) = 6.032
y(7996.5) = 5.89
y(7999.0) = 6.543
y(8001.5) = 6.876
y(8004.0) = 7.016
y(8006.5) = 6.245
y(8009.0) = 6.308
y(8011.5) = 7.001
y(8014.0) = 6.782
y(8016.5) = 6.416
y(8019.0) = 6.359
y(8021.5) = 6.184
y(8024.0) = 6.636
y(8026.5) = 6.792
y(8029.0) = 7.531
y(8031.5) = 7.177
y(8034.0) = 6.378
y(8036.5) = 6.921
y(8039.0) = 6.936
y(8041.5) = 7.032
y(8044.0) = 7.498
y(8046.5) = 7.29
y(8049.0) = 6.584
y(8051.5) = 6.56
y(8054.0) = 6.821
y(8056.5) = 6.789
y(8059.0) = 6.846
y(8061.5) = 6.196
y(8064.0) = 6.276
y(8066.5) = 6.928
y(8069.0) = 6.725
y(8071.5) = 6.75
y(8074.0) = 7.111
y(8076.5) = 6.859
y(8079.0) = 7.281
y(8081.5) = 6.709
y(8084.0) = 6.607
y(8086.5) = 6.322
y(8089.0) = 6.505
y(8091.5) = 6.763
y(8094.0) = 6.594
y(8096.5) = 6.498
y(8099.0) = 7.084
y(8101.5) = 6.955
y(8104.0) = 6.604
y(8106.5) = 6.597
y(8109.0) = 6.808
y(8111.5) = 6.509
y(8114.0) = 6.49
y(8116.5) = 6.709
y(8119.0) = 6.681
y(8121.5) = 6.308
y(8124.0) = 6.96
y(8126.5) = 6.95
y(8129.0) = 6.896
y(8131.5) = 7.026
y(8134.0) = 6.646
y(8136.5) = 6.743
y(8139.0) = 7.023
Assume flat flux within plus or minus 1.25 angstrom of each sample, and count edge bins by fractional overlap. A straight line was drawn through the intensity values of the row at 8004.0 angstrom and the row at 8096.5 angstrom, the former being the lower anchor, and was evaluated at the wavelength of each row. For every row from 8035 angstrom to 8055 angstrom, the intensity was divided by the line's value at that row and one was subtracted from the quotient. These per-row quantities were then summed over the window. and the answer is 0.2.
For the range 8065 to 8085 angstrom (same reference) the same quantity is 0.3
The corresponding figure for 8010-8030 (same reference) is -0.2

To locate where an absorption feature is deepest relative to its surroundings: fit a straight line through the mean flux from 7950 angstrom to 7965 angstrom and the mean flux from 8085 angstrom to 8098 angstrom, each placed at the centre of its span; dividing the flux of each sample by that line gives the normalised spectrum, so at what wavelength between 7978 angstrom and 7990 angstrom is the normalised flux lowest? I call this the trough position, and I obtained 7979.0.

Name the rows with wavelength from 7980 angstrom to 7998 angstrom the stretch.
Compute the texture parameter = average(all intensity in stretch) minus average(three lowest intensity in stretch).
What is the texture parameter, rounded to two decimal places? 0.33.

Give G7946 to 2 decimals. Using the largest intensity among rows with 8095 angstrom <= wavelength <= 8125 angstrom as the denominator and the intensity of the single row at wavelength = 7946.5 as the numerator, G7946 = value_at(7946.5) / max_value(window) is 0.94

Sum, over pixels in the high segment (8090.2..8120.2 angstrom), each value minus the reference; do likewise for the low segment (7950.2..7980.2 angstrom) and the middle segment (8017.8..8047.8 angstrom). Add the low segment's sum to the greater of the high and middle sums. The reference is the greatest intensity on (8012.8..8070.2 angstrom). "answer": -17.7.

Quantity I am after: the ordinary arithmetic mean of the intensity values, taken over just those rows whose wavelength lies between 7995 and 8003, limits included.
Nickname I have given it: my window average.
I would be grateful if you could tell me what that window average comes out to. 6.44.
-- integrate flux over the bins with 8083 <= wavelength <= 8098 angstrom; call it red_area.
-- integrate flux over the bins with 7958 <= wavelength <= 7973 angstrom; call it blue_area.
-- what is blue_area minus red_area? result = 2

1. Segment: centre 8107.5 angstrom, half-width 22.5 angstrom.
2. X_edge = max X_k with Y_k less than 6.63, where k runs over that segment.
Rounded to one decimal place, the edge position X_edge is 8121.5 angstrom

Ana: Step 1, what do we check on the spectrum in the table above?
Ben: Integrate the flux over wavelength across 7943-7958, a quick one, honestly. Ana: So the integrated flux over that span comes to 101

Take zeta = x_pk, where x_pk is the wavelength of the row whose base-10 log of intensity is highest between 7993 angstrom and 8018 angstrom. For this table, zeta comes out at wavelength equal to 8004.0 angstrom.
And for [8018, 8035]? 8029.0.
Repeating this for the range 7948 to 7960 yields 7954.0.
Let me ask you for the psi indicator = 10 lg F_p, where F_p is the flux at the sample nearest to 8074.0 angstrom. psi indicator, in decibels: 8.5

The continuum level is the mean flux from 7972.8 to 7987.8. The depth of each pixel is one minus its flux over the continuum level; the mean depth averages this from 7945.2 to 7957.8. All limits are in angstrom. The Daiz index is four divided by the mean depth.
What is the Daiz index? -157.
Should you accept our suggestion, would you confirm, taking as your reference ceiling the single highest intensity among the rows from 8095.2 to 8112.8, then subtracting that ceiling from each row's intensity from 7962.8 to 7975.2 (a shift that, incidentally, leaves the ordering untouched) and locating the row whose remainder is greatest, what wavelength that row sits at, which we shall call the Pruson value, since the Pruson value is 7971.5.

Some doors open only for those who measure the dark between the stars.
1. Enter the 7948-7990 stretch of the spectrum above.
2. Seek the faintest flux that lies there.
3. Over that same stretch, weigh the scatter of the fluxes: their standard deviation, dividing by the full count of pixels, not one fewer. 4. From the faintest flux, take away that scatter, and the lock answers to 5.5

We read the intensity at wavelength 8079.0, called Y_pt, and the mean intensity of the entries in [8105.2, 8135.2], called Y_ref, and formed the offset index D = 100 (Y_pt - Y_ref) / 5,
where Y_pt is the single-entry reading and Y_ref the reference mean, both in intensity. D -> 11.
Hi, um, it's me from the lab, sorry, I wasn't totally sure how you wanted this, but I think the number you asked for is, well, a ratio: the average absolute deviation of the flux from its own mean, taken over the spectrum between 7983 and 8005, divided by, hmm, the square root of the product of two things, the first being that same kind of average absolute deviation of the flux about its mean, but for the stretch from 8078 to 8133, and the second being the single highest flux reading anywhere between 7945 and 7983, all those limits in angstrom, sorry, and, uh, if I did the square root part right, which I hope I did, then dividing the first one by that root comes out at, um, 0.241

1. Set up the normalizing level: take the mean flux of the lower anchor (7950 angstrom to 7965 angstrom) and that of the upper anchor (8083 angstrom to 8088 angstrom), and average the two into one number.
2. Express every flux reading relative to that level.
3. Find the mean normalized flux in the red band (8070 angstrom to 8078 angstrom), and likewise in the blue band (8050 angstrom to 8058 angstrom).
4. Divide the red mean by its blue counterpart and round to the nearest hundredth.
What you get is 1.03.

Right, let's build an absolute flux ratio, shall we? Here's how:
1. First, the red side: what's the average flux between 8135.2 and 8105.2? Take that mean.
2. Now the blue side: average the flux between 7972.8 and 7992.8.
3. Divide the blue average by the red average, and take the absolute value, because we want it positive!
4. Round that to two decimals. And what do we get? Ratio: 0.99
